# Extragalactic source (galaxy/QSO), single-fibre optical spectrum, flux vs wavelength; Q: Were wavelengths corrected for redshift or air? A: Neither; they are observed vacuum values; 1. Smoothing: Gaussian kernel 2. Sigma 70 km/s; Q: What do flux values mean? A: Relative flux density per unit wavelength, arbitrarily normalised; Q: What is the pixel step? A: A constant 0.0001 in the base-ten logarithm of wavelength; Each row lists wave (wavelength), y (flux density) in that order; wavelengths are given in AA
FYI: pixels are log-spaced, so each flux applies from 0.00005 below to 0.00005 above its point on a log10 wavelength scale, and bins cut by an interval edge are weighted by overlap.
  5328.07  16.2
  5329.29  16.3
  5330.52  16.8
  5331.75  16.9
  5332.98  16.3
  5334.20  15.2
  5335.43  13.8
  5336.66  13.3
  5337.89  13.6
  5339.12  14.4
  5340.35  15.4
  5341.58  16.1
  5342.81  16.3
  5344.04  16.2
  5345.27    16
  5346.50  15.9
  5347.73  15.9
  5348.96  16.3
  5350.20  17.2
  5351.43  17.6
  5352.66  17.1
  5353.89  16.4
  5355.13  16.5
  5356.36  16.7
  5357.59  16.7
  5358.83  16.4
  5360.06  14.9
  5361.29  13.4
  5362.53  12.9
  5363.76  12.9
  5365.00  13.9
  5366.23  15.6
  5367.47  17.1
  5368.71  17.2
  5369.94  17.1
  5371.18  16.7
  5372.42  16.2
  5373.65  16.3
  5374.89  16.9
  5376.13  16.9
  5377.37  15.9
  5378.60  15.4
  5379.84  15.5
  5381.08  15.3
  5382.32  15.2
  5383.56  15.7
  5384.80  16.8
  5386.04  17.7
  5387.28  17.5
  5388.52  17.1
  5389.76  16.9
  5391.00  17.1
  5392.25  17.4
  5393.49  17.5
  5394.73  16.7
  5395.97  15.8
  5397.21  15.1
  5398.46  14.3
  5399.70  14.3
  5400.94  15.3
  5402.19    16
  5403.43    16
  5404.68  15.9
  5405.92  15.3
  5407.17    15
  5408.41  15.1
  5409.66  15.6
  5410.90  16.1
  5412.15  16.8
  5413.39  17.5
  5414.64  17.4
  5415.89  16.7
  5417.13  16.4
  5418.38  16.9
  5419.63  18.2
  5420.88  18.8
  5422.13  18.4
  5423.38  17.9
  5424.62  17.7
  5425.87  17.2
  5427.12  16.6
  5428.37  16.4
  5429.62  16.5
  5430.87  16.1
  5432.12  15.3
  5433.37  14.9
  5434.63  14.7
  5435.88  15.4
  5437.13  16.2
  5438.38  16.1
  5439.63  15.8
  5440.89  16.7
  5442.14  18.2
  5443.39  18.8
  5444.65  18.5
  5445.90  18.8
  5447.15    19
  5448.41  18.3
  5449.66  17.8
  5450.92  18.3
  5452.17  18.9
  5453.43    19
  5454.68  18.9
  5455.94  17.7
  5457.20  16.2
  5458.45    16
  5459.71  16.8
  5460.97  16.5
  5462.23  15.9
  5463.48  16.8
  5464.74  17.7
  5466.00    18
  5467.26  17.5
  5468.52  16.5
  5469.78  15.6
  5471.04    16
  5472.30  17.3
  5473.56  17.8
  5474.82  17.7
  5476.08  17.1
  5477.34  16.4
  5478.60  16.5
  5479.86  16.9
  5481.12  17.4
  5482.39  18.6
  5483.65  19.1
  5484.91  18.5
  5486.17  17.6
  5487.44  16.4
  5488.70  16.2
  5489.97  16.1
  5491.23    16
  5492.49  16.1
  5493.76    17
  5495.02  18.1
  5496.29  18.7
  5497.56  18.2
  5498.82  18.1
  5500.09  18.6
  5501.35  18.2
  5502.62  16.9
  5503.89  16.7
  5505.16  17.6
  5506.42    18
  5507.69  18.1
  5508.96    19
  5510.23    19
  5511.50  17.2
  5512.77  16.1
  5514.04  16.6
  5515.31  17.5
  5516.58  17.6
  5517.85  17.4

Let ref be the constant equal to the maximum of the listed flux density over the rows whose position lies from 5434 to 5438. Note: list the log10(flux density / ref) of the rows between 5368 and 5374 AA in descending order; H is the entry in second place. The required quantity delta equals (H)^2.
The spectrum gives 0.0006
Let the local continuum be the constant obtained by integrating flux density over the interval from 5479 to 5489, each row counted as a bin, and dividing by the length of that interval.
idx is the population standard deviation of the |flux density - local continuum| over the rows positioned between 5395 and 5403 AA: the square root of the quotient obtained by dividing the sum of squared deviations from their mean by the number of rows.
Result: 0.66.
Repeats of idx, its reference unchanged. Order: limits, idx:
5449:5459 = 0.55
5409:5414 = 0.72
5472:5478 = 0.40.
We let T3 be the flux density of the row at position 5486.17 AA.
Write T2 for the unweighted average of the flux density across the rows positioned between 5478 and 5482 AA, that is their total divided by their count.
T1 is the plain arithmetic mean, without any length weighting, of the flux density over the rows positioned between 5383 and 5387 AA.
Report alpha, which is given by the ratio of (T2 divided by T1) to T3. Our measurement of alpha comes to 0.0575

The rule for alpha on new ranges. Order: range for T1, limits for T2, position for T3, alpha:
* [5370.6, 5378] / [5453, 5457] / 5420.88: 0.0598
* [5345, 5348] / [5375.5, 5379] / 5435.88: 0.0655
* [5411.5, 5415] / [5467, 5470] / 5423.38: 0.0536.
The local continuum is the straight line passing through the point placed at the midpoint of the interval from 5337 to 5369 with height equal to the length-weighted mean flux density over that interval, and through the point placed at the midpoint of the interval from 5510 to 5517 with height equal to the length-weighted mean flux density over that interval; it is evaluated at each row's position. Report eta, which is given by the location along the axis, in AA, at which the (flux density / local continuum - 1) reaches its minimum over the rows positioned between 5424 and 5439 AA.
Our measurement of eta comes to 5434.63 AA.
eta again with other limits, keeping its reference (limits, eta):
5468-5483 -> 5469.78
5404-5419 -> 5407.17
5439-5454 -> 5439.63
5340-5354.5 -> 5340.35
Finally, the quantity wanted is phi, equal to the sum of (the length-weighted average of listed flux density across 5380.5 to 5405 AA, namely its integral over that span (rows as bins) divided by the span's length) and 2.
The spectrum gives 18.2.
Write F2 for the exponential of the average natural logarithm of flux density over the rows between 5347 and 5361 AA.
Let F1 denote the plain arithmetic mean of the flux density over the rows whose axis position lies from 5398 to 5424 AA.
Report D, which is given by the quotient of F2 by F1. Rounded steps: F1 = 16.4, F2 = 16.5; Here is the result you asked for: 1.01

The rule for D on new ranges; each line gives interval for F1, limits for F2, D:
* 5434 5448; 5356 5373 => 0.90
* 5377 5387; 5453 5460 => 1.09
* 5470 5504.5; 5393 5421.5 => 0.93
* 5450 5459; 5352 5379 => 0.89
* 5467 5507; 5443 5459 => 1.05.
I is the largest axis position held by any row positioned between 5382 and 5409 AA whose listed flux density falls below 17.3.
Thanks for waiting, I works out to 5408.41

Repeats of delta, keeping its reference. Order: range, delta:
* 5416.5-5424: 0.0031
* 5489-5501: 0.0036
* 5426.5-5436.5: 0.0001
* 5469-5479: 0.0015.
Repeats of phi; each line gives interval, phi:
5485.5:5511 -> 19.5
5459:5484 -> 19.1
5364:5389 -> 18.2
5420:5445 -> 18.8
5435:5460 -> 19.6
